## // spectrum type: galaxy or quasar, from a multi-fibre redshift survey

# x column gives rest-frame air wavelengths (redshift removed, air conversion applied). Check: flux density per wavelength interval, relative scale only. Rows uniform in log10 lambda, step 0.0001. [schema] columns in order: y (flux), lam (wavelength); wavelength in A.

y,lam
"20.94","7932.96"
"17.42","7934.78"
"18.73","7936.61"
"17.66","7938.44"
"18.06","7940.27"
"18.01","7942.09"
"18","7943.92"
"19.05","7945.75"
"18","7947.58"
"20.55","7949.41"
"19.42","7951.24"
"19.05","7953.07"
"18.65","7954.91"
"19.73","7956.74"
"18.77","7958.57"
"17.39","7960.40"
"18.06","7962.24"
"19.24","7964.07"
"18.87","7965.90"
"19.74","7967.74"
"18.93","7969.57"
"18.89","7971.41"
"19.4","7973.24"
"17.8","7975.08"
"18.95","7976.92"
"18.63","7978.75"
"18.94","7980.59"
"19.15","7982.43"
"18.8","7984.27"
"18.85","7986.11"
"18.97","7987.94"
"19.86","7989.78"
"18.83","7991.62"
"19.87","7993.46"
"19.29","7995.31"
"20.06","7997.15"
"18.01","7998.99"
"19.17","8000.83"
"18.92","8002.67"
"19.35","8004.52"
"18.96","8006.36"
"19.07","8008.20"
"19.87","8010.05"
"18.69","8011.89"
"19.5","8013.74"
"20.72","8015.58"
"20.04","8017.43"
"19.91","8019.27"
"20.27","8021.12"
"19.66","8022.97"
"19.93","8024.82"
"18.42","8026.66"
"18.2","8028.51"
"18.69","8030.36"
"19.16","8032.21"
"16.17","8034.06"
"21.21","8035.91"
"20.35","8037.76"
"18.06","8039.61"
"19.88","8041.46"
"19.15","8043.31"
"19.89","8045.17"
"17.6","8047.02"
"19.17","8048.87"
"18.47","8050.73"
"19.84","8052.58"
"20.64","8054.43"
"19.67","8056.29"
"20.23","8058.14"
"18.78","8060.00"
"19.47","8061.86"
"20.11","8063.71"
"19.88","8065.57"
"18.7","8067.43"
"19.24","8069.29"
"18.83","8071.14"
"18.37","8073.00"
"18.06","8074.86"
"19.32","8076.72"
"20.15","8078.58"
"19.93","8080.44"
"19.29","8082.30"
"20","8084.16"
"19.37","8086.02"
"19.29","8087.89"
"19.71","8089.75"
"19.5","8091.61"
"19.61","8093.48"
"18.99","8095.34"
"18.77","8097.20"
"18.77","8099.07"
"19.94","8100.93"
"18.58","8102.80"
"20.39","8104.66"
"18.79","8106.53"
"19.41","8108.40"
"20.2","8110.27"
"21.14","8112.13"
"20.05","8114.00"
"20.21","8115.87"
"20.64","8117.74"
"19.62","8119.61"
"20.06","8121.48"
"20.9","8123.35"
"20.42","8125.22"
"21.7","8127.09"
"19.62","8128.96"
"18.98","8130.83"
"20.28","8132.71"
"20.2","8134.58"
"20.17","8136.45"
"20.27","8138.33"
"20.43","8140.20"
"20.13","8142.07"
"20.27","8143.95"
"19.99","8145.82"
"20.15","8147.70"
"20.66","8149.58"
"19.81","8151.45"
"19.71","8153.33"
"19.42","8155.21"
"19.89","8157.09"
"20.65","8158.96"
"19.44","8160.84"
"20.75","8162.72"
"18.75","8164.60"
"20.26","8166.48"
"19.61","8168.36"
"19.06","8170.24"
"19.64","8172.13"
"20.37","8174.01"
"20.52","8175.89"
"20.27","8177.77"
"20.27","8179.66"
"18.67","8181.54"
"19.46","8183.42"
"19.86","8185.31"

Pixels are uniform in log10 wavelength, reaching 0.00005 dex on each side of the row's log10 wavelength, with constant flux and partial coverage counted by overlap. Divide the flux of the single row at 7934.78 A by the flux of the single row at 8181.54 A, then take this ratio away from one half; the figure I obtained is -0.433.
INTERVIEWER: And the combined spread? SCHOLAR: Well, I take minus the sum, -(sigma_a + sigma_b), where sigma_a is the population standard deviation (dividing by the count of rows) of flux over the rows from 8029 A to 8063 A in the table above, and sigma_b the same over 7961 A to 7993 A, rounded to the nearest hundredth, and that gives -1.65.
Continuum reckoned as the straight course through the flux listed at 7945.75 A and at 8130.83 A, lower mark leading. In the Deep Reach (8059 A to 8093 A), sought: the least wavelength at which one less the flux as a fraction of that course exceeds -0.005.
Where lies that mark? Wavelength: 8060.00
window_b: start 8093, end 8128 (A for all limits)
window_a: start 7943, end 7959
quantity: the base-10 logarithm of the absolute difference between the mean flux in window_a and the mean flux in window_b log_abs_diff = -0.1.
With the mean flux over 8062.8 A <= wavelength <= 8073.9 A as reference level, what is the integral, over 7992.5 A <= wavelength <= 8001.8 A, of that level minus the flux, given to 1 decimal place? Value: -0.8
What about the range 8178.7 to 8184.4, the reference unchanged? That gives -1.6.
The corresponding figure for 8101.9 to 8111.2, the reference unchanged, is -2.7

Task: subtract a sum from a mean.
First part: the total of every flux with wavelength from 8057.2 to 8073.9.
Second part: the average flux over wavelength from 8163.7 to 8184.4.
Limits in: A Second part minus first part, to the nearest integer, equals -154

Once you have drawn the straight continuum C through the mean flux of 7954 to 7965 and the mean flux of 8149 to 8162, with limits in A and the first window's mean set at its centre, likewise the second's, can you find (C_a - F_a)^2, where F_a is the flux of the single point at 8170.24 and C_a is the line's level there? 0.96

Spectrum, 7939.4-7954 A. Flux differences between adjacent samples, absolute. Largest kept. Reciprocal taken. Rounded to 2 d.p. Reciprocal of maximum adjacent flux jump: 0.39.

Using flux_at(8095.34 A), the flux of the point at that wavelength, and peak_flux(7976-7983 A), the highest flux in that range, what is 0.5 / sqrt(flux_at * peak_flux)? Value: 0.0262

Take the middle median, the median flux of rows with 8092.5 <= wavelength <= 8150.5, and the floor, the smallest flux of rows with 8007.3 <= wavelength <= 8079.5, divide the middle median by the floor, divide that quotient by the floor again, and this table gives 0.077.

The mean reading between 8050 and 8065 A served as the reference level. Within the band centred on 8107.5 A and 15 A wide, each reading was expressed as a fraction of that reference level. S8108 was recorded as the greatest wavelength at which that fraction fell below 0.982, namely 8106.53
